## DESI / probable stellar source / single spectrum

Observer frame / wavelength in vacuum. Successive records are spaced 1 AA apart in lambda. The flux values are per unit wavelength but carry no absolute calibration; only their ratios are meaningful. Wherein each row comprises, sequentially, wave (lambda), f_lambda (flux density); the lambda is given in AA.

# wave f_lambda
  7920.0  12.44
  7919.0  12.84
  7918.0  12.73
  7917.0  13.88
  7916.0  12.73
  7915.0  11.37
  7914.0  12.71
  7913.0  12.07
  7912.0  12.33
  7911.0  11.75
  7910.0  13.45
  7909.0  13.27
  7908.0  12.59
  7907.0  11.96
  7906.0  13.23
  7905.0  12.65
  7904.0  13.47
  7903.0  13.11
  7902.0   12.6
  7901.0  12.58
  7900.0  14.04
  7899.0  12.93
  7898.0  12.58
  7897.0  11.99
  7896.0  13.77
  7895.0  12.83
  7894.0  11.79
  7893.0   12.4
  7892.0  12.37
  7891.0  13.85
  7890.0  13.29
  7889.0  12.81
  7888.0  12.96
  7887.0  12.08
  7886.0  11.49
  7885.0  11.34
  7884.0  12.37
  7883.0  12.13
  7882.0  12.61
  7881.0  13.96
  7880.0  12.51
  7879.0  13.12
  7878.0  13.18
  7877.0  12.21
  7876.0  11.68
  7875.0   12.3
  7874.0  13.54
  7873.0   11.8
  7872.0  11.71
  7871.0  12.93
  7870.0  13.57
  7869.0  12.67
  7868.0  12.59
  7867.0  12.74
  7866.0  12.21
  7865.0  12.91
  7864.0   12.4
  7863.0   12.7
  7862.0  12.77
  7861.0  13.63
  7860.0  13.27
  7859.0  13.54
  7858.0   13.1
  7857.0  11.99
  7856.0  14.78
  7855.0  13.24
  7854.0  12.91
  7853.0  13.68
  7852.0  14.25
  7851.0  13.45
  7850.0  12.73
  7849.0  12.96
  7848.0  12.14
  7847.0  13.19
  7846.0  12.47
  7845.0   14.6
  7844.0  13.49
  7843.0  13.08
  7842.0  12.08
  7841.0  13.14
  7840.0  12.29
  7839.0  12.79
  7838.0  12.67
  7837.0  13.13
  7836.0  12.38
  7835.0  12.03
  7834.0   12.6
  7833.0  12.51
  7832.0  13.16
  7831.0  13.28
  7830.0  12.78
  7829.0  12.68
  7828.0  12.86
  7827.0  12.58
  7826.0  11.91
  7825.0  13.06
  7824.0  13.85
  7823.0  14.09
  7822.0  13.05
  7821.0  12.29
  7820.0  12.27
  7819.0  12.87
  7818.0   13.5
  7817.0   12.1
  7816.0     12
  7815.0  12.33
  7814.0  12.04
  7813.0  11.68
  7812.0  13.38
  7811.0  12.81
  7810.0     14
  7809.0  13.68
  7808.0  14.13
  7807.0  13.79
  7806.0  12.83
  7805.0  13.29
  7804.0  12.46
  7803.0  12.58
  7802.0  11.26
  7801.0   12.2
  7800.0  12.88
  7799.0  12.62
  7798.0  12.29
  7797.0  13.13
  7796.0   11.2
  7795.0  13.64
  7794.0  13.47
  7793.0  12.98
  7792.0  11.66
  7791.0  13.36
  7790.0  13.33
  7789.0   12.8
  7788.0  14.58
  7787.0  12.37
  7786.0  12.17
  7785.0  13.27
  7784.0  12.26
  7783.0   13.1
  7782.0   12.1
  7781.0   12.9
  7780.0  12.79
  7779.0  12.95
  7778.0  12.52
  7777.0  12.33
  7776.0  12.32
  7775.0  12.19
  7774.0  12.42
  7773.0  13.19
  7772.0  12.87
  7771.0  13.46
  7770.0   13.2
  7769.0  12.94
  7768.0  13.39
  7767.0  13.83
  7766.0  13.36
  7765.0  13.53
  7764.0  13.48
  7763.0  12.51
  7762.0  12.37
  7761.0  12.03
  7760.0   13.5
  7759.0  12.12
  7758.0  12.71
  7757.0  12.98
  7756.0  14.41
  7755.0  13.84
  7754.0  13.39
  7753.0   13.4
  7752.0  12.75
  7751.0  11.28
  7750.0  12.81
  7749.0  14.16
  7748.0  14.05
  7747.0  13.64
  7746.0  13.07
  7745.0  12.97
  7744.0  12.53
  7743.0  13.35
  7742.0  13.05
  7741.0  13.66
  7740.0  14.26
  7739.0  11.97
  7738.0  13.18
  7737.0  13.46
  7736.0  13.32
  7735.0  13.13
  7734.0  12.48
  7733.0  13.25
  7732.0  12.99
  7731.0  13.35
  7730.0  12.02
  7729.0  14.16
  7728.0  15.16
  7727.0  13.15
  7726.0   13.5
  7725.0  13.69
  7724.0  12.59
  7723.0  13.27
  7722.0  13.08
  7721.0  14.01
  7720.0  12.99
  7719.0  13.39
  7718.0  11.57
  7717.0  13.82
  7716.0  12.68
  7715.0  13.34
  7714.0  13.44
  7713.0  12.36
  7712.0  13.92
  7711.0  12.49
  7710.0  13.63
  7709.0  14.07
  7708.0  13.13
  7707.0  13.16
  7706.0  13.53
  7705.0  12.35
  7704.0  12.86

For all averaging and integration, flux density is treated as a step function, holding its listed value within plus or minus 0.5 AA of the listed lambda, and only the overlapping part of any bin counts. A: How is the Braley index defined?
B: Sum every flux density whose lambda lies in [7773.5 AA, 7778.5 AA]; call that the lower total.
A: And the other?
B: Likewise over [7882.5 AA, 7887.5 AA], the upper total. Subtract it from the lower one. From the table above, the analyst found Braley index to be 2.4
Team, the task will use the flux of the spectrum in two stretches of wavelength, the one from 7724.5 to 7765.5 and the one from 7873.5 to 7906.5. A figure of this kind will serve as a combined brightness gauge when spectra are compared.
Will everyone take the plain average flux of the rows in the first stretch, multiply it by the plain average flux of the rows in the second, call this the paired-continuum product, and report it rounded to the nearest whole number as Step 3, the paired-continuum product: 168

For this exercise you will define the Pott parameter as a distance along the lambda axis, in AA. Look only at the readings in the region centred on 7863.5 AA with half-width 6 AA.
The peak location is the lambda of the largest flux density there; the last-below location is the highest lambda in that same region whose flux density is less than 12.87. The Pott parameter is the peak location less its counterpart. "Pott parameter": -8 AA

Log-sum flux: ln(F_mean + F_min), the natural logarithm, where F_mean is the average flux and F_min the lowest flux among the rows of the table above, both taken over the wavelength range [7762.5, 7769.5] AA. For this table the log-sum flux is 3.25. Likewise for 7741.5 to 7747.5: 3.24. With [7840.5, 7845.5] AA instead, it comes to 3.23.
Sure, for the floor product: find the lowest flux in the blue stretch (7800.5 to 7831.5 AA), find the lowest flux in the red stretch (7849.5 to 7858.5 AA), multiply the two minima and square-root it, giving 11.6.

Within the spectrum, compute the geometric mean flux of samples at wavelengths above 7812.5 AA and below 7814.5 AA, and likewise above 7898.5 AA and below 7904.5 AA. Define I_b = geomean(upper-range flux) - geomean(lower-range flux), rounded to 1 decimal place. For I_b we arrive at 1.3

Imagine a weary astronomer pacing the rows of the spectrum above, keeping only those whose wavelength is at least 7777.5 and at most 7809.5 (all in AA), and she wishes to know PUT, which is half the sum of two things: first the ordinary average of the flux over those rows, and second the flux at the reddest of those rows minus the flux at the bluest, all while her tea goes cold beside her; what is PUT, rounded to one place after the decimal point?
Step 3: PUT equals 7.0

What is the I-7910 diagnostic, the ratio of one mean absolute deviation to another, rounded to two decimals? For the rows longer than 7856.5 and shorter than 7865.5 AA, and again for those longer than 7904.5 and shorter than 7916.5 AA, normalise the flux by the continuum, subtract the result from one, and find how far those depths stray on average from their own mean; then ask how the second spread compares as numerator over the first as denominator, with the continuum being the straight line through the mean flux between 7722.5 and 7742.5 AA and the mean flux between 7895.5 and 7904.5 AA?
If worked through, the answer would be 1.26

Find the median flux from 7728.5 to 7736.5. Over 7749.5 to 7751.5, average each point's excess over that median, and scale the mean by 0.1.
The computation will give -0.11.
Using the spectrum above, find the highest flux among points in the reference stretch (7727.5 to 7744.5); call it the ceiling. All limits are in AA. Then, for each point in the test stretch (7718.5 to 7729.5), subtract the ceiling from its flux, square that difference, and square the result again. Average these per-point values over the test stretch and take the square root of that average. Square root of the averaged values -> 3.5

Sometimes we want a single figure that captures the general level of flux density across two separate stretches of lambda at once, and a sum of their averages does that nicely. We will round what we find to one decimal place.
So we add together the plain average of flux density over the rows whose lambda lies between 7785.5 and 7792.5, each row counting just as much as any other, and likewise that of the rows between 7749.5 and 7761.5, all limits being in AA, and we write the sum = 25.8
